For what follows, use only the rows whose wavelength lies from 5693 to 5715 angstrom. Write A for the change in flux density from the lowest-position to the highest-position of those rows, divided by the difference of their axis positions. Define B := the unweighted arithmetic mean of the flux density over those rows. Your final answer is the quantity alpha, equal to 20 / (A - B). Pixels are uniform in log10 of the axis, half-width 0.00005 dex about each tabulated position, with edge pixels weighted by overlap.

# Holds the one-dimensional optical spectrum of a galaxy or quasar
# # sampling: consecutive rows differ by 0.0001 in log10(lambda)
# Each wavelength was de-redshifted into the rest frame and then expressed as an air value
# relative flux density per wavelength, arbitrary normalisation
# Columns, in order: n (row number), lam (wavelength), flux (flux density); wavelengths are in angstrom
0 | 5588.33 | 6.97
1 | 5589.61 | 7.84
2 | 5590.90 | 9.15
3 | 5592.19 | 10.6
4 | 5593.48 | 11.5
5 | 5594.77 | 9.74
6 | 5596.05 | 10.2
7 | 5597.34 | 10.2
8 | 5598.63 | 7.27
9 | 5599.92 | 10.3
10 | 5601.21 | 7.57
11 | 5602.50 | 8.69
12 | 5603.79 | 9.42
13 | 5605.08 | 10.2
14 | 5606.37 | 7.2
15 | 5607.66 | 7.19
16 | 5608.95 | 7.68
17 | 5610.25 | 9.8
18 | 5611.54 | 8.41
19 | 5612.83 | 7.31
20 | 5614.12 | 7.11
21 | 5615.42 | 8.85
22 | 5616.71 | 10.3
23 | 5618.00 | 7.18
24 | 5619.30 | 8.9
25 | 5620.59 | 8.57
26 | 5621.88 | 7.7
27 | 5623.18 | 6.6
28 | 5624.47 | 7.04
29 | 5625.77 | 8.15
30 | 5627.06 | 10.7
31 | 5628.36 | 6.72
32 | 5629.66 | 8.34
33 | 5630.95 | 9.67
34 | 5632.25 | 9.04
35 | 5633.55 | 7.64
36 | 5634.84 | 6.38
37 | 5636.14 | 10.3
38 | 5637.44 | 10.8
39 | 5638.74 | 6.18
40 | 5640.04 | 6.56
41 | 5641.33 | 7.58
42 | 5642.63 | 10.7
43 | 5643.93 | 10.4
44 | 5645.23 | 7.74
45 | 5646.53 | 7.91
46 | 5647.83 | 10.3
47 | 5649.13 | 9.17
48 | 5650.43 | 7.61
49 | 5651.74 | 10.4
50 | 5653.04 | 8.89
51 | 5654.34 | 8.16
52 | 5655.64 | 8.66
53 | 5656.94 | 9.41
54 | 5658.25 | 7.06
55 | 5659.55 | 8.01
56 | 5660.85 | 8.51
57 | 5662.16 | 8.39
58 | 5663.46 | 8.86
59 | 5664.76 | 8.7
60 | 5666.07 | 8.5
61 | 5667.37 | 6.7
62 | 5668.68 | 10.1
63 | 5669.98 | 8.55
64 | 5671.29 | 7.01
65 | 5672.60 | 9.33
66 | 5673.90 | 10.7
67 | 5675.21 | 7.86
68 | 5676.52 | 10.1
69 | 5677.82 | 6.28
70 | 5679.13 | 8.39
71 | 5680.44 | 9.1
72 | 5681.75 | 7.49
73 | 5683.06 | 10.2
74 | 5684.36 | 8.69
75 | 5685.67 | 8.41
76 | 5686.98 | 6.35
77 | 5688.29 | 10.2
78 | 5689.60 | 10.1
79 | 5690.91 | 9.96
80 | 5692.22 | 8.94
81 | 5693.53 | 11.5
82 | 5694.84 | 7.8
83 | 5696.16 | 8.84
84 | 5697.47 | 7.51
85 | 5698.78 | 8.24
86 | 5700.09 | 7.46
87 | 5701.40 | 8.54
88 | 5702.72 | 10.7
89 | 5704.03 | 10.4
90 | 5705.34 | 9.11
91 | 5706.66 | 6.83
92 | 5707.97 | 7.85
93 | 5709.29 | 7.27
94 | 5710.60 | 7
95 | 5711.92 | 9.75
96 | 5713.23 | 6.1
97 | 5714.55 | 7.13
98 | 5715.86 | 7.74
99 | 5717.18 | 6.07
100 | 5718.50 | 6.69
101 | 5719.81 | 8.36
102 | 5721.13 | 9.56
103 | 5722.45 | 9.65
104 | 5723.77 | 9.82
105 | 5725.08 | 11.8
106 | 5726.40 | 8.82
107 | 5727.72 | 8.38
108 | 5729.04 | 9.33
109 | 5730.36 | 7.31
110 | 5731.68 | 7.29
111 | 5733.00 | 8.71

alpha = -2.34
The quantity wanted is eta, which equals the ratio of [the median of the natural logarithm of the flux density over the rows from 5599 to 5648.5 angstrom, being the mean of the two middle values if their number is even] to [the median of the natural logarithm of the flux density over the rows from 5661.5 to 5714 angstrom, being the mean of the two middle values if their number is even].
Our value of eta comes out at 0.98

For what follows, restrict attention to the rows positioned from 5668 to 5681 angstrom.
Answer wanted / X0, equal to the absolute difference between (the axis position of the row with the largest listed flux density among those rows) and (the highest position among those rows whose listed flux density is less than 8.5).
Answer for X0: 5.2 angstrom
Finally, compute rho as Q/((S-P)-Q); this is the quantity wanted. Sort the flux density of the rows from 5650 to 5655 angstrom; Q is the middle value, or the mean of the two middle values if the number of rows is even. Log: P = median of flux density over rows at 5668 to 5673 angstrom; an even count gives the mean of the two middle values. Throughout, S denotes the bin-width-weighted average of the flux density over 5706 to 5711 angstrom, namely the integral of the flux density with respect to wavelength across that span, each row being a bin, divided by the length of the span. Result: -0.83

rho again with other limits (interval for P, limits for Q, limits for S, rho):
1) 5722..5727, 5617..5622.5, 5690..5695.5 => -0.98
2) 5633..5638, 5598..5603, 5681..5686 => -0.97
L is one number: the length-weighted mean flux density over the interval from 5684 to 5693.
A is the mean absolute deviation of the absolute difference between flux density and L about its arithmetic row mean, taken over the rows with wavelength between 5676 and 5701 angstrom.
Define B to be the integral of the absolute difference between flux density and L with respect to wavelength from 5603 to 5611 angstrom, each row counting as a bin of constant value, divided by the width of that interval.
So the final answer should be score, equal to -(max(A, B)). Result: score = -1.20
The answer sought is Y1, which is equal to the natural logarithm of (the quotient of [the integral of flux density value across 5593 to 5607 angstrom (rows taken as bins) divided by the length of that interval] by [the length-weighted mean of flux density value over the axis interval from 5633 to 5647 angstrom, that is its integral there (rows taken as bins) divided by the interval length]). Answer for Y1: 0.10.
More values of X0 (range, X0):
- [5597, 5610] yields 9.0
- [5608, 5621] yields 1.3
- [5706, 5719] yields 6.6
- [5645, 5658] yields 2.6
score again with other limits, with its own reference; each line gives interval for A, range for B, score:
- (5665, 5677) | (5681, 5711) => -1.20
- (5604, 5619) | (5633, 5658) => -1.33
